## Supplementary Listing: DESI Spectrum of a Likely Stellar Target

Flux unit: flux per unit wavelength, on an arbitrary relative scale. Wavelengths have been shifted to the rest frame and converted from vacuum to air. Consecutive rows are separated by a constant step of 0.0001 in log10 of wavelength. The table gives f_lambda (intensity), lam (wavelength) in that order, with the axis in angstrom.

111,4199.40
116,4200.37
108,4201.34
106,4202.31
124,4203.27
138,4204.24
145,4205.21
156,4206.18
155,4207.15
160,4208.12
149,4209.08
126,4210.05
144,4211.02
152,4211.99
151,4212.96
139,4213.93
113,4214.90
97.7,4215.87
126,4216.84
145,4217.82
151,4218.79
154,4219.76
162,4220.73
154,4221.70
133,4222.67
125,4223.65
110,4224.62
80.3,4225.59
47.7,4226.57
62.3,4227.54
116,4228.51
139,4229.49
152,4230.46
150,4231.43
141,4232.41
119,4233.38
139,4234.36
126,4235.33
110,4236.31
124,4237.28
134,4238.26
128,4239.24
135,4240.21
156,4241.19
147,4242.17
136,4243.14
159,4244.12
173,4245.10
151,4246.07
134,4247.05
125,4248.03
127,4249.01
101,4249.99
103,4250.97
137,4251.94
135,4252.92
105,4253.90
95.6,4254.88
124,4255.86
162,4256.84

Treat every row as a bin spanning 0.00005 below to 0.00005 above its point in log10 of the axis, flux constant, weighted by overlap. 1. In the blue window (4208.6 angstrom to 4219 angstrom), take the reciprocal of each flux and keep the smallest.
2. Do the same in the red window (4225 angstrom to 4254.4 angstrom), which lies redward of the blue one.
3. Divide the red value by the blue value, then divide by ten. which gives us 0.088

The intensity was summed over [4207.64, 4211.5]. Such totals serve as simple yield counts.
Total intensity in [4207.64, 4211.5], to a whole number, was 579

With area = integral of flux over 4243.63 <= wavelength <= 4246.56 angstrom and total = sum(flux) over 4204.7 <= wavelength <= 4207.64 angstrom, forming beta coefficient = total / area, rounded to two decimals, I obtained 0.97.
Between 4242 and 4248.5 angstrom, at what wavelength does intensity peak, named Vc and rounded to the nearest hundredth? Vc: 4245.10 angstrom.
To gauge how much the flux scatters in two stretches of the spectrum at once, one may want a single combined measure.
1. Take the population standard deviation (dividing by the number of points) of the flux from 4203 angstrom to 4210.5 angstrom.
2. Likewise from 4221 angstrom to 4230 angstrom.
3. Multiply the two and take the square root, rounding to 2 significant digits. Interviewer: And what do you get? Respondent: 21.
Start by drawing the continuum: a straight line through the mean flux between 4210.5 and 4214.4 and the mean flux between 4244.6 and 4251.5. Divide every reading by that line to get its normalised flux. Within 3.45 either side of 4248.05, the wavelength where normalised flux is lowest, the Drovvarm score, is 4249.99 angstrom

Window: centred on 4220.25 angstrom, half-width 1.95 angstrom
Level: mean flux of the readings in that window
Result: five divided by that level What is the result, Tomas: 0.0322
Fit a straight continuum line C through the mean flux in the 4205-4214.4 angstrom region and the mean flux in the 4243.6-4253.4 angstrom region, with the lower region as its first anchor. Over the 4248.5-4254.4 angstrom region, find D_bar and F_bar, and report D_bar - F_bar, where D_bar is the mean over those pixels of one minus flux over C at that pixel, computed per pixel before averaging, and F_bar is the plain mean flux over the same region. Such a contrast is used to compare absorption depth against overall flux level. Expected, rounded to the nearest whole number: -118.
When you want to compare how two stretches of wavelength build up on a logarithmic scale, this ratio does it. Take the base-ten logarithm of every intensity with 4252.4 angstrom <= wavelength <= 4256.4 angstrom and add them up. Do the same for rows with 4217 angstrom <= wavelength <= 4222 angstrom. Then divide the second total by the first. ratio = 1.33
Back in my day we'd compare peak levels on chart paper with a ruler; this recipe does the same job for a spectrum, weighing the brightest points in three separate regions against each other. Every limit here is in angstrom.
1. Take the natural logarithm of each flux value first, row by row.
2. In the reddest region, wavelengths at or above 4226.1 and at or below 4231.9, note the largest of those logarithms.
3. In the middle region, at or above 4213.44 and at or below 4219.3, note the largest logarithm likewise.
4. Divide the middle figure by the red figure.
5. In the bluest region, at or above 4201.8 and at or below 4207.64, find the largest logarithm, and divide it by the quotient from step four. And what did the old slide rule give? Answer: 5.06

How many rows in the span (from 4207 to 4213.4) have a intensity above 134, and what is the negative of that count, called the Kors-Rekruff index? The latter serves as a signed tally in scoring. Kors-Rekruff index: -6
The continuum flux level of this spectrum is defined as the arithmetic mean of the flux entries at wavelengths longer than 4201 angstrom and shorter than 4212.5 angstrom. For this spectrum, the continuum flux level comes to 139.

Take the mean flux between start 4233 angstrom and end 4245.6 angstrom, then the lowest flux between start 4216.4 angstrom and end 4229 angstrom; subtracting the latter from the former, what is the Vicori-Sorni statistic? 90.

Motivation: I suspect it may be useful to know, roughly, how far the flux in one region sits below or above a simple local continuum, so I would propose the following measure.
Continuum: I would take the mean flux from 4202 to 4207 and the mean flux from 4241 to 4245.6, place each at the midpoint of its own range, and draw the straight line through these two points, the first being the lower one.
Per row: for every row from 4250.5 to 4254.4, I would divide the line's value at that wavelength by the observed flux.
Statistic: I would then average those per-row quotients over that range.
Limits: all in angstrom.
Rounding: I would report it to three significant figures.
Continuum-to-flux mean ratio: 1.35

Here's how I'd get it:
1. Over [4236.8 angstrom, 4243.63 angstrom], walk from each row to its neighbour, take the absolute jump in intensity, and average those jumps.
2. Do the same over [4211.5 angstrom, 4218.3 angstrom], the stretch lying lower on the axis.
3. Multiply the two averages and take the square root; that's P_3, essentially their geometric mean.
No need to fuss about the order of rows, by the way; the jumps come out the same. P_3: 13.4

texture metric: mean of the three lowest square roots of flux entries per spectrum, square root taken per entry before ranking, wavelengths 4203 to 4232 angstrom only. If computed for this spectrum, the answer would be 7.9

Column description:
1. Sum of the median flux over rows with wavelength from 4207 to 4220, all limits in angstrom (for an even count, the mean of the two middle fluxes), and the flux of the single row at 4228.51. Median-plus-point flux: 263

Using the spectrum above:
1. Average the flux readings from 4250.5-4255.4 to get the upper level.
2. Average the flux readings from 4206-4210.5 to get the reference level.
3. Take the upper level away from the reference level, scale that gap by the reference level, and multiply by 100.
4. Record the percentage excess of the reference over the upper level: 23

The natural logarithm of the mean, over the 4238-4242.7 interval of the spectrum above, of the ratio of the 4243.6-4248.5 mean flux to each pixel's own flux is 0.06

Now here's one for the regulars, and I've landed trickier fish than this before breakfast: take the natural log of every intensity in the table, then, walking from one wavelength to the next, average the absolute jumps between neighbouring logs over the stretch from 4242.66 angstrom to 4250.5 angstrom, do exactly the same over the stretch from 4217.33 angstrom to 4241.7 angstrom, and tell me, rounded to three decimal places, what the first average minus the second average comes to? -0.033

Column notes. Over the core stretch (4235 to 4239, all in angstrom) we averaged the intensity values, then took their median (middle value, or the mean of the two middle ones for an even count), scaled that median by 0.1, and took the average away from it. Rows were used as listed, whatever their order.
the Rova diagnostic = -111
